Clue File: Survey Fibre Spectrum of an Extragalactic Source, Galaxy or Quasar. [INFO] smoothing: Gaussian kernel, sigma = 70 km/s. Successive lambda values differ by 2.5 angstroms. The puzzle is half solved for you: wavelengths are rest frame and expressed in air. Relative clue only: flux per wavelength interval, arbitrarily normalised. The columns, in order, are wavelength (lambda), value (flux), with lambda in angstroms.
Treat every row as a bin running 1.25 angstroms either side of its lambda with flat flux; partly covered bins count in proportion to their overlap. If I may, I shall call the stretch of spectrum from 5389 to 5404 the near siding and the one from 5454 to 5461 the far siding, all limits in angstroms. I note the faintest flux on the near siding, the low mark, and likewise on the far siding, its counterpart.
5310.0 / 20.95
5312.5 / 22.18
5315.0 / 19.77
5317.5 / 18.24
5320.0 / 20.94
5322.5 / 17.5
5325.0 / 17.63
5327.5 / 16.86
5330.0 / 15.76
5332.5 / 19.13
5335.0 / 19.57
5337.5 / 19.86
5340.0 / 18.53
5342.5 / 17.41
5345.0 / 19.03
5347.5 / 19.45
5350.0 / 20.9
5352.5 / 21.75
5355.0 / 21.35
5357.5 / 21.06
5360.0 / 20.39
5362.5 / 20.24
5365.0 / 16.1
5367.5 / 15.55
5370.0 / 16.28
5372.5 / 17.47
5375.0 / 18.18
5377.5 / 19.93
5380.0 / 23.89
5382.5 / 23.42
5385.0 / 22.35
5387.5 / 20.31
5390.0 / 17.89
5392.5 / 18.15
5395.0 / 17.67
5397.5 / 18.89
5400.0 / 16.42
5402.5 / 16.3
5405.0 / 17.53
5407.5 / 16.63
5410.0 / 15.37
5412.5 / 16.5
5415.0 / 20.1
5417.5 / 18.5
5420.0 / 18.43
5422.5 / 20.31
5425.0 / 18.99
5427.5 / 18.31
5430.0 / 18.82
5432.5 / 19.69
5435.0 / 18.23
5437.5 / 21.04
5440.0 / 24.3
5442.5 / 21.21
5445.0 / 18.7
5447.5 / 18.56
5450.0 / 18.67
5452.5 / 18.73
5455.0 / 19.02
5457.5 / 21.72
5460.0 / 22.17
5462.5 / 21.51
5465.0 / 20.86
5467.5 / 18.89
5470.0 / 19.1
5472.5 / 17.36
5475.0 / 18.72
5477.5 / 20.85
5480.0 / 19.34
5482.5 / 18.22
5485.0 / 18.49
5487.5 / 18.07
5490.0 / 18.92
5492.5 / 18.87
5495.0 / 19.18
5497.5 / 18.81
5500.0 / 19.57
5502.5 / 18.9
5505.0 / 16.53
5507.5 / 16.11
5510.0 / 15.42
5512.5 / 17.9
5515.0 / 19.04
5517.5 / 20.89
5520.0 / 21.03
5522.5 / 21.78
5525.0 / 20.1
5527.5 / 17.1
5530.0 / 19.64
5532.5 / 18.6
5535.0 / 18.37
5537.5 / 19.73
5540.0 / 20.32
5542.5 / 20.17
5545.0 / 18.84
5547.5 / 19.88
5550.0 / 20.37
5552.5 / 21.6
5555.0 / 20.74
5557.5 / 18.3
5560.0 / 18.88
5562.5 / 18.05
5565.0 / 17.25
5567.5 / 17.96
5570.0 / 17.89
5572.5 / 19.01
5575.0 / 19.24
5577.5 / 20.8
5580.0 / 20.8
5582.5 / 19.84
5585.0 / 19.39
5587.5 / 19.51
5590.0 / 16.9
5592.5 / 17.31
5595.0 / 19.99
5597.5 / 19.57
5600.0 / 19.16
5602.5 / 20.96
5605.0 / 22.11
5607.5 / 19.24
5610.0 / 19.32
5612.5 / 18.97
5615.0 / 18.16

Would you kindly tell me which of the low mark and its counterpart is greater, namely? 19.0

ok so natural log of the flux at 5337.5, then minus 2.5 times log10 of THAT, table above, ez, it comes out -1.19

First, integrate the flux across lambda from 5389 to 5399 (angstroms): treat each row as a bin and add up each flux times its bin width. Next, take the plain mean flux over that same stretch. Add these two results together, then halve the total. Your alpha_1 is 100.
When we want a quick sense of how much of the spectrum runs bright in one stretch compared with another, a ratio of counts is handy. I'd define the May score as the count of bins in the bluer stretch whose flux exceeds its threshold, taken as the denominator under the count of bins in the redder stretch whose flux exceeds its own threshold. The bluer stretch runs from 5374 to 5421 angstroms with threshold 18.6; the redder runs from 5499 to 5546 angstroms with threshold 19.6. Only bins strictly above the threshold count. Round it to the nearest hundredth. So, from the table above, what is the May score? 1.14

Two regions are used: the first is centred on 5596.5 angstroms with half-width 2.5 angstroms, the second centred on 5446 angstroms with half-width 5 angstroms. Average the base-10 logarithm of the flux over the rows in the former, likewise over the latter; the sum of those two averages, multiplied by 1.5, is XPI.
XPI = 3.87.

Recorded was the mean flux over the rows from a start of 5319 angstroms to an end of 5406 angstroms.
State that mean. 18.96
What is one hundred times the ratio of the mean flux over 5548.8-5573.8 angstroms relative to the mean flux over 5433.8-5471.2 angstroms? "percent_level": 94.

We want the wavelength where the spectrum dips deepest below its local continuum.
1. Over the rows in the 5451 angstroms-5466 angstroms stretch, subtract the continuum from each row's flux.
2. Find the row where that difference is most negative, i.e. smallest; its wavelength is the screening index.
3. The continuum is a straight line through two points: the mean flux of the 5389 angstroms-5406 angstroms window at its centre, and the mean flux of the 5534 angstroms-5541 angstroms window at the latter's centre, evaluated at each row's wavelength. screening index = 5452.5 angstroms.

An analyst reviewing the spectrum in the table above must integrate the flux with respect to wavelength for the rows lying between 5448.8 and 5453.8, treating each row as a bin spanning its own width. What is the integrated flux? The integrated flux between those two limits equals 94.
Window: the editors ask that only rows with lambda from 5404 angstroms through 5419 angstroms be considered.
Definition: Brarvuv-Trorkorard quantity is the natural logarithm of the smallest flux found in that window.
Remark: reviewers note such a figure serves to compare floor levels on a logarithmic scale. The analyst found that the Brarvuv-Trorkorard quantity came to 2.73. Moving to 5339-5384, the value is 2.74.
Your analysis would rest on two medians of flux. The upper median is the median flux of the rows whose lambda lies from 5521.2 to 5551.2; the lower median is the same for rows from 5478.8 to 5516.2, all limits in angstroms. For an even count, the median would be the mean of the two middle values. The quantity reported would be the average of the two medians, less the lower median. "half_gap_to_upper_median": 0.50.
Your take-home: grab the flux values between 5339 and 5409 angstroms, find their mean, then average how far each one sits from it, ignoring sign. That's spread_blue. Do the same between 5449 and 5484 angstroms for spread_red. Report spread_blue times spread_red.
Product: 2.4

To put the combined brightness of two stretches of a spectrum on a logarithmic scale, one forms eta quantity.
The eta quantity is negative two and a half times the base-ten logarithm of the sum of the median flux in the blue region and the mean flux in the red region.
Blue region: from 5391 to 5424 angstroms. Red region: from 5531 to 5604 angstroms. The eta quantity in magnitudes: -3.92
